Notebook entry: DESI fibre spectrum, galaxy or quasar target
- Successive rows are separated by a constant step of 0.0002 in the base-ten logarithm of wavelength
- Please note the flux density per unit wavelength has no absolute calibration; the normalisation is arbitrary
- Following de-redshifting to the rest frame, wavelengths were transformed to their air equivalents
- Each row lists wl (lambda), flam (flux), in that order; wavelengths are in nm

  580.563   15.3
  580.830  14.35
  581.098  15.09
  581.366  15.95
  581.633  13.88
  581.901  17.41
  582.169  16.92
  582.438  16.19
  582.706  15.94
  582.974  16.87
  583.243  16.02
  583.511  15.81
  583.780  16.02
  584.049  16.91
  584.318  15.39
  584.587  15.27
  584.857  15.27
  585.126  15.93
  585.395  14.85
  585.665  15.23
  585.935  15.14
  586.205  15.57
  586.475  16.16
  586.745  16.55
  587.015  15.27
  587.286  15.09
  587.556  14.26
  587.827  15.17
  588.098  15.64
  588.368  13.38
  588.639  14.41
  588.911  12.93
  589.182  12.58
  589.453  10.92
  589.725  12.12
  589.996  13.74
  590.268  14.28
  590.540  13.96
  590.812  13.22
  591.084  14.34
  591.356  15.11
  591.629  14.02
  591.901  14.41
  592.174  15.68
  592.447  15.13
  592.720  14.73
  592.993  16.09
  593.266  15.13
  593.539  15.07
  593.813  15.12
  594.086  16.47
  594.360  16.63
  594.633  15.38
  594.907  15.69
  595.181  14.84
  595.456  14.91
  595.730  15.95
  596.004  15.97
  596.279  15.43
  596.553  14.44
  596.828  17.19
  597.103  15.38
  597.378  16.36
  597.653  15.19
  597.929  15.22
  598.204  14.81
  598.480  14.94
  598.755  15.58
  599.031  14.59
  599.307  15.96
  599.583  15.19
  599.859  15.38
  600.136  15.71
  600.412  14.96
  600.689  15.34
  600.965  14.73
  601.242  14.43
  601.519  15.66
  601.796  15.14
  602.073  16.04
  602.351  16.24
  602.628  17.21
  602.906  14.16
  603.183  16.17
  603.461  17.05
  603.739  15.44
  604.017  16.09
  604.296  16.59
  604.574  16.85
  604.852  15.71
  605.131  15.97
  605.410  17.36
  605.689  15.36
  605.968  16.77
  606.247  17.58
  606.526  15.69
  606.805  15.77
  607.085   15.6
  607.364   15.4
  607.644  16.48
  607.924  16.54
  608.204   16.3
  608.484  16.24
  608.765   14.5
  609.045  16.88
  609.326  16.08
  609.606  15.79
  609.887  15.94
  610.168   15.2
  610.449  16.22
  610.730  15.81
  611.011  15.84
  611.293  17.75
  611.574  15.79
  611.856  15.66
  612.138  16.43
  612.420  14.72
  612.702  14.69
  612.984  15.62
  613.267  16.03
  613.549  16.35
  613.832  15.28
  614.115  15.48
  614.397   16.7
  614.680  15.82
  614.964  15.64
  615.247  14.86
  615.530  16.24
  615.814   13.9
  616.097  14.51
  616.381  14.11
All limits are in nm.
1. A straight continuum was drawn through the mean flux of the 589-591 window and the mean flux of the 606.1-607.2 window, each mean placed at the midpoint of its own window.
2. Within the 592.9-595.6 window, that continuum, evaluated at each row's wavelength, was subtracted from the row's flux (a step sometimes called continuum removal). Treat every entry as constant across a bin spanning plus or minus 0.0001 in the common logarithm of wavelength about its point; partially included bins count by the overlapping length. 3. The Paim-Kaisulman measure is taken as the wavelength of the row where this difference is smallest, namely 595.181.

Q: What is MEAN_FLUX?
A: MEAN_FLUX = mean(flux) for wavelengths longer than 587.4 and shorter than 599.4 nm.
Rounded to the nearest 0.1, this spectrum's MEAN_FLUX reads 14.8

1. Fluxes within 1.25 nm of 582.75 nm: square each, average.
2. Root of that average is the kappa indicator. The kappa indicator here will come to 16.1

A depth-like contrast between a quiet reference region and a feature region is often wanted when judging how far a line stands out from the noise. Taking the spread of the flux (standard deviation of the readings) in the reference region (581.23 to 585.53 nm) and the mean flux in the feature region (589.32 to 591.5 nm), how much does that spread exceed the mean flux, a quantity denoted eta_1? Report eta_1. -12.6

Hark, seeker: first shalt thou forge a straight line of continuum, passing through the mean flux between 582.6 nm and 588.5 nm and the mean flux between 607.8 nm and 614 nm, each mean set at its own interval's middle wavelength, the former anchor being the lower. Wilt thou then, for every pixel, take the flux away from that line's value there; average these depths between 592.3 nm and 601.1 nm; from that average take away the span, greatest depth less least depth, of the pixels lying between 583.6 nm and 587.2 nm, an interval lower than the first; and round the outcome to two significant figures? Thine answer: -1.8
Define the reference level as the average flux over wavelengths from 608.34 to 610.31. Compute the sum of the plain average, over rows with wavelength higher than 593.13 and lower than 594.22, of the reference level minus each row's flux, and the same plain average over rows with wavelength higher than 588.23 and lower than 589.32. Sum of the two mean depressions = 2.8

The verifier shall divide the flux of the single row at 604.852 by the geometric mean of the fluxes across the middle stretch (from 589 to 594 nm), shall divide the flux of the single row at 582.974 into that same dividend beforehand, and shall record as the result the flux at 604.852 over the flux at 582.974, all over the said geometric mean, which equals 0.066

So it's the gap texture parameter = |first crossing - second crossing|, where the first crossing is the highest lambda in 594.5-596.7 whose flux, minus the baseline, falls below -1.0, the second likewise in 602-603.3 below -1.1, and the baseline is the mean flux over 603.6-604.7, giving 6.35 nm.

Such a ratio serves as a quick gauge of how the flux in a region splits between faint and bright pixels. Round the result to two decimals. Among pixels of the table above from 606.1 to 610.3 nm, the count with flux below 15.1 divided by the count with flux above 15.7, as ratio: 0.10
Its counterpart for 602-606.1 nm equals 0.08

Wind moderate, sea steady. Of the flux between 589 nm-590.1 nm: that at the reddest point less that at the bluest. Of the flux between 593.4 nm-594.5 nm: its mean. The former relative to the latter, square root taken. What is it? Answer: 0.271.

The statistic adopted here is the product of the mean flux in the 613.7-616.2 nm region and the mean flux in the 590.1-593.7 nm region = 226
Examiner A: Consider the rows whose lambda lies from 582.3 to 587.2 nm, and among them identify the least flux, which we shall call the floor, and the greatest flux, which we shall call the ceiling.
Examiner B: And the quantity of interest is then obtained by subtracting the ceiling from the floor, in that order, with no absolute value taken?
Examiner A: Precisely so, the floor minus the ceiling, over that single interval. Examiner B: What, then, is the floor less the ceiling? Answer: -2.1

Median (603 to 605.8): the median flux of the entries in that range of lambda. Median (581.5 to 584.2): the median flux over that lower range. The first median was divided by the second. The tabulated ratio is 1.00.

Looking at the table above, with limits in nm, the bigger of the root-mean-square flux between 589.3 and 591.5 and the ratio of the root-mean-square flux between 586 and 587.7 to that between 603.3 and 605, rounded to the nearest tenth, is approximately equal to 13.5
